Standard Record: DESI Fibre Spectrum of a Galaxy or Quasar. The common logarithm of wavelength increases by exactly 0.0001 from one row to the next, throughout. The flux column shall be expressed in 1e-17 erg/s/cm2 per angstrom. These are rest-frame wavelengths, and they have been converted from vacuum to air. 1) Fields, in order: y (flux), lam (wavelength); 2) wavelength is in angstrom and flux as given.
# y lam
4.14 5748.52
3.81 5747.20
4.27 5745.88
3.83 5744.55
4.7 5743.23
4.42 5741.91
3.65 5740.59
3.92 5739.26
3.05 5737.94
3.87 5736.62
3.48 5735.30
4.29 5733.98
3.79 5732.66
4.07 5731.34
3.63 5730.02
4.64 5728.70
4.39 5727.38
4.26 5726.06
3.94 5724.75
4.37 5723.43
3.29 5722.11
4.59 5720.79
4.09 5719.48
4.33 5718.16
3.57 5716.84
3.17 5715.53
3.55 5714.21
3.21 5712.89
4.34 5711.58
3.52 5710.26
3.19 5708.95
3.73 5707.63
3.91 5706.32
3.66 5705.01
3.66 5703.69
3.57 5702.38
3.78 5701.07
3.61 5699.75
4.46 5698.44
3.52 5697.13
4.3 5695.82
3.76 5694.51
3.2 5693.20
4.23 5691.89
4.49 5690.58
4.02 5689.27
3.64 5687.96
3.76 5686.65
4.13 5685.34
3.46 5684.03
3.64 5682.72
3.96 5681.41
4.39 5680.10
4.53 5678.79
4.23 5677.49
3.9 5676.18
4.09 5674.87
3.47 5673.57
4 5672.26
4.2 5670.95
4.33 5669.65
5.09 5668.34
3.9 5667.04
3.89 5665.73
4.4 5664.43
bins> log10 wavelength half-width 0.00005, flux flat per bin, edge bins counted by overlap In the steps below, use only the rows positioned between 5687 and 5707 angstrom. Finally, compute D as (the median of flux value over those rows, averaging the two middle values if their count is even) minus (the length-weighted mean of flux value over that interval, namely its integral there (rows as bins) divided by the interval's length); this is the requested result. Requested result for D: -0.09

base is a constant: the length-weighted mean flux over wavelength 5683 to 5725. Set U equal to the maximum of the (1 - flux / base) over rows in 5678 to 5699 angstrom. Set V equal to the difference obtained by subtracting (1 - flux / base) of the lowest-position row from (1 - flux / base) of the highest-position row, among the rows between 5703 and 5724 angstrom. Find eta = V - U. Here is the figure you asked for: -0.35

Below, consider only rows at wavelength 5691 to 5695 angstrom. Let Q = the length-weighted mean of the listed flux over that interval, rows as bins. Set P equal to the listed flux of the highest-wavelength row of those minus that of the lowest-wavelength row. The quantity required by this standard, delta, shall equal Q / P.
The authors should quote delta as -8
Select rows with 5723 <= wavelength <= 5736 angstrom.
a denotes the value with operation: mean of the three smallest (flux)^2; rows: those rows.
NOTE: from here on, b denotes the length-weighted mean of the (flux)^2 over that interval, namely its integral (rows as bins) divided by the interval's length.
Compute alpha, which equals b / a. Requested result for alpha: 1.27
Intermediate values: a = 13.2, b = 16.8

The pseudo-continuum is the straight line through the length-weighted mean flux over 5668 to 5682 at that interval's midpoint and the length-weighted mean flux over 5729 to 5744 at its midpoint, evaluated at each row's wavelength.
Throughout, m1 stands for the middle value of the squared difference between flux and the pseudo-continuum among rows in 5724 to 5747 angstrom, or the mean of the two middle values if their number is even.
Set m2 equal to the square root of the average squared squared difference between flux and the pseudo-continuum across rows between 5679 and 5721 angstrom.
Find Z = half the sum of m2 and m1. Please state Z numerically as 0.20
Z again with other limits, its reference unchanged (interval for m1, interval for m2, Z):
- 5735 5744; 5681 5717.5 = 0.26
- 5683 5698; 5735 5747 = 0.25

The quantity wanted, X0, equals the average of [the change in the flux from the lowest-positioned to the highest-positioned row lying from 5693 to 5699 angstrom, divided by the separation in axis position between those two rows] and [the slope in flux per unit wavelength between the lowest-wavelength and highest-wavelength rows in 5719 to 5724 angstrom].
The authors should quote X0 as 0.156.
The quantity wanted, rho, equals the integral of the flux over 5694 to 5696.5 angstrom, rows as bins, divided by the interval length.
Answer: 4.0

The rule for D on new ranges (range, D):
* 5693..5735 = -0.09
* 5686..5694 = 0.00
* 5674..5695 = 0.03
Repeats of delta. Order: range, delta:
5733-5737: -9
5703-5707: 15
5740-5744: 4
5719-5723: -5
